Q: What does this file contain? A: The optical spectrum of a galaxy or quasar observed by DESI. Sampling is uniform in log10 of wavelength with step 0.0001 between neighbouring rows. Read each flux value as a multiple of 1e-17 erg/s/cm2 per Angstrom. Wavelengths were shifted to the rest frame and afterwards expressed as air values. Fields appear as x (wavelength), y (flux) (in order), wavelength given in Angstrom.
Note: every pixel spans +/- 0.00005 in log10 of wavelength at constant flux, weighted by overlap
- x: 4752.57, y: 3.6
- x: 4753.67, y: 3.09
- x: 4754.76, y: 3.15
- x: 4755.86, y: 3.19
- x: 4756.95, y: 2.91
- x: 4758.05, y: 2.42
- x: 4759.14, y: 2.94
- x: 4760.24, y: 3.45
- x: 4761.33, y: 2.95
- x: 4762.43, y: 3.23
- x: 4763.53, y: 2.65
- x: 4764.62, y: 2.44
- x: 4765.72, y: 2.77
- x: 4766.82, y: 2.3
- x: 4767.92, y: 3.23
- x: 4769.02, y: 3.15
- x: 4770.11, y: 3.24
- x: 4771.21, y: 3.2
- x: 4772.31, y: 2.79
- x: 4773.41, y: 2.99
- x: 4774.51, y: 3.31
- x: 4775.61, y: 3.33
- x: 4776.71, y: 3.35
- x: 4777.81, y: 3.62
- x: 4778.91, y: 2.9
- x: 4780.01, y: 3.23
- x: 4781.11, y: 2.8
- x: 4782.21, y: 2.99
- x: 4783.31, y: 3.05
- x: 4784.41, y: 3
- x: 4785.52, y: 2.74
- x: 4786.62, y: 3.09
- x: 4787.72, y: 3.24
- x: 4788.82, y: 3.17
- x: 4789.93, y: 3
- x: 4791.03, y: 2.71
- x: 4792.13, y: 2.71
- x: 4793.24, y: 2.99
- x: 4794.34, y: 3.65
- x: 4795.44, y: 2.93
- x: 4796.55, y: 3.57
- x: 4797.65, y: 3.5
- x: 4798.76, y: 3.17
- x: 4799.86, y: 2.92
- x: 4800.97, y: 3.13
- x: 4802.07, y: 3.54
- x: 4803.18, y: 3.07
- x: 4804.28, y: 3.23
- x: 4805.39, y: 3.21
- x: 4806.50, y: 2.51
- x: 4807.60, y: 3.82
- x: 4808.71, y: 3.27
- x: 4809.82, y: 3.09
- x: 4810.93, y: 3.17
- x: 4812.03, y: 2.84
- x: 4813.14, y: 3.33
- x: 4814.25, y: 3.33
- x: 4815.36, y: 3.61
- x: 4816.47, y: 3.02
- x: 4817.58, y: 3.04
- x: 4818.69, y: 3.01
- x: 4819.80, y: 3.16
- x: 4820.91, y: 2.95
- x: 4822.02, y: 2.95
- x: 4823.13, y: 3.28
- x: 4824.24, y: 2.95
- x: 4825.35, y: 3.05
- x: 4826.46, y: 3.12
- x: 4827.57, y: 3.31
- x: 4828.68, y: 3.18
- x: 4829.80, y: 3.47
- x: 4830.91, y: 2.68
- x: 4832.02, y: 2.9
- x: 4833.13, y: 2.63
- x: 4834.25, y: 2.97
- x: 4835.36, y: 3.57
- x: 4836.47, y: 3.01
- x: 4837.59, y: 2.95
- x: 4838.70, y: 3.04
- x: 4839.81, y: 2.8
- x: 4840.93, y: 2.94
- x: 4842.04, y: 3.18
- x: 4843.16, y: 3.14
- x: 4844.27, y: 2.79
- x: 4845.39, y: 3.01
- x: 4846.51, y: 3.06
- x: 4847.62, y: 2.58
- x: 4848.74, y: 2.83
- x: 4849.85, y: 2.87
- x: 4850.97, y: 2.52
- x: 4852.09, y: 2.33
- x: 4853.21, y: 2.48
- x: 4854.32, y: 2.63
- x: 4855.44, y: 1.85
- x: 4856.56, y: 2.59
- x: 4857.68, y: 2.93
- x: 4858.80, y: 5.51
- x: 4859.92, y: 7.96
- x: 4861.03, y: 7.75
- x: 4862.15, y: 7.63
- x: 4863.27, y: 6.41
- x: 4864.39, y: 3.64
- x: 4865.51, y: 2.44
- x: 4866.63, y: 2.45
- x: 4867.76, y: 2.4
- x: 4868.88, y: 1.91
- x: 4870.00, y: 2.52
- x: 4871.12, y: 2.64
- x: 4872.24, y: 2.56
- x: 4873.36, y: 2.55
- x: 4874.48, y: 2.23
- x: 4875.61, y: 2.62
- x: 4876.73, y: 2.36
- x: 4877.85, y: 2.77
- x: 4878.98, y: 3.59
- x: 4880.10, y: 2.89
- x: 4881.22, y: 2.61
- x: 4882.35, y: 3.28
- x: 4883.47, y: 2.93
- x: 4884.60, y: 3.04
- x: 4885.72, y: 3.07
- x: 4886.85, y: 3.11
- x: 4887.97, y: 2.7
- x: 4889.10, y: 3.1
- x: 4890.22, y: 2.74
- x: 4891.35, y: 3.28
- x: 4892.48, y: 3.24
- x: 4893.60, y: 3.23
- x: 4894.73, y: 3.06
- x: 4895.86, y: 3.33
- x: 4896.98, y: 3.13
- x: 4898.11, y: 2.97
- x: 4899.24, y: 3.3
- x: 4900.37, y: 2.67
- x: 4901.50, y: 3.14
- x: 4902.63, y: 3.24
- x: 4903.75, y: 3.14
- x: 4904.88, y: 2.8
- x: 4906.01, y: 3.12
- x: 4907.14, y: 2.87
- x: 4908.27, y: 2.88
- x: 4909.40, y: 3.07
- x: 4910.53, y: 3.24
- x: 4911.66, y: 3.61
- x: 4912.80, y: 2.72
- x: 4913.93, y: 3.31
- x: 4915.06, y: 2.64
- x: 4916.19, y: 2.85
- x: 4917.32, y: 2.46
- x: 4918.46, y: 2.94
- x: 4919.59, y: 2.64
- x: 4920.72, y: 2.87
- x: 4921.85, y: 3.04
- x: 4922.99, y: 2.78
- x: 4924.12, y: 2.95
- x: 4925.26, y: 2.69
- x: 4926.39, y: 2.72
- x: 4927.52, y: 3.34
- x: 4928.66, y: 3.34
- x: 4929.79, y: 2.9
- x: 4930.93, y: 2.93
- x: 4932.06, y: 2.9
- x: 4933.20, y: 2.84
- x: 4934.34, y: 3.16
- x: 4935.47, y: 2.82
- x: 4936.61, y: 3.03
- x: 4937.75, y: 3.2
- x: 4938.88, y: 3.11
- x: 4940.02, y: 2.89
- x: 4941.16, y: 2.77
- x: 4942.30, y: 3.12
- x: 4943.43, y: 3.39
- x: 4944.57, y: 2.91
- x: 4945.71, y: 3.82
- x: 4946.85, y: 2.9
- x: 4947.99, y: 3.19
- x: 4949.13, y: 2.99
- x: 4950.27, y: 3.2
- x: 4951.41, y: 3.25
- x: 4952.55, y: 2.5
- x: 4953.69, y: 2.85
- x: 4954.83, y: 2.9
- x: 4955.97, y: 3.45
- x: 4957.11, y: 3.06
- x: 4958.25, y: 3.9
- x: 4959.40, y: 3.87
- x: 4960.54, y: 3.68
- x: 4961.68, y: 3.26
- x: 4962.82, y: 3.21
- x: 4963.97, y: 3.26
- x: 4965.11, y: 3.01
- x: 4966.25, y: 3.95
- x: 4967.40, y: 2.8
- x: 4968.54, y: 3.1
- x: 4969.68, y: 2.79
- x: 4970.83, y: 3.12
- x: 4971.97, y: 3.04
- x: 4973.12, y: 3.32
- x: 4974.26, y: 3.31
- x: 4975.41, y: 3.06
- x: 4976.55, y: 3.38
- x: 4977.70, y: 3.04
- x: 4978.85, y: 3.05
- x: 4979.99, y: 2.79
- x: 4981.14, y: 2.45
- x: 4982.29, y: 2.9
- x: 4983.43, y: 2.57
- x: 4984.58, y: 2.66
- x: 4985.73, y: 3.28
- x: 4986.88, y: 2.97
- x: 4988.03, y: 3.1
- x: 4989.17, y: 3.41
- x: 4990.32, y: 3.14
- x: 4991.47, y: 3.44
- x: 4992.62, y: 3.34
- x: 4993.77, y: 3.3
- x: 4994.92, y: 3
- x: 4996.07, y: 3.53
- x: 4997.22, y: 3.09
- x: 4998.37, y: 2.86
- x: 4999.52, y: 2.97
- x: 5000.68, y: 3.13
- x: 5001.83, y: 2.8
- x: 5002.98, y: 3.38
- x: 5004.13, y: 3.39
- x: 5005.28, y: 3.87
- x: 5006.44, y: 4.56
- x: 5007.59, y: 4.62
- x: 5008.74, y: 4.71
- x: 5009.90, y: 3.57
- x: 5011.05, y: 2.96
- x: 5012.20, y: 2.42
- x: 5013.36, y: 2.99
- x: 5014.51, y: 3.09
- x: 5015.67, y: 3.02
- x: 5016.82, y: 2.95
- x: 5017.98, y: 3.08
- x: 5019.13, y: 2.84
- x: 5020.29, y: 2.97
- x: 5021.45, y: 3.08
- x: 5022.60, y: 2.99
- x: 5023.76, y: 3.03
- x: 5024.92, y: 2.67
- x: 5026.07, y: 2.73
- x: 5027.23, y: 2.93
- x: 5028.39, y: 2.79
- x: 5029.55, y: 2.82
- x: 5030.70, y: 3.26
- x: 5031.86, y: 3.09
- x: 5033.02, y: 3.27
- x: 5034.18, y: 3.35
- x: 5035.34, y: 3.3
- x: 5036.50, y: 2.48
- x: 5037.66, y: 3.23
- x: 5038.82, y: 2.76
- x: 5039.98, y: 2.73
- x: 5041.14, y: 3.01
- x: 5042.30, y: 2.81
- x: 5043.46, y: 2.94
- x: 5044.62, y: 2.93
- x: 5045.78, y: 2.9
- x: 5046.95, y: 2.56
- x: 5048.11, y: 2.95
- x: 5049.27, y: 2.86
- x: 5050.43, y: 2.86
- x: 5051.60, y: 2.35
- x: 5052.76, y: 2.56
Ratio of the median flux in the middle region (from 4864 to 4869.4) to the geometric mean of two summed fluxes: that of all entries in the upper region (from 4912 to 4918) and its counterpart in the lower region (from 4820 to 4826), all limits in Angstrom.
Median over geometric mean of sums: 0.167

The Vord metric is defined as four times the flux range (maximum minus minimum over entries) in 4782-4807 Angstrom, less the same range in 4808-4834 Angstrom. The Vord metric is 3.6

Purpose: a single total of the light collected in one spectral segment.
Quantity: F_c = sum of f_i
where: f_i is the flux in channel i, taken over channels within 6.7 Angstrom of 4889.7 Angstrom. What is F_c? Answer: 37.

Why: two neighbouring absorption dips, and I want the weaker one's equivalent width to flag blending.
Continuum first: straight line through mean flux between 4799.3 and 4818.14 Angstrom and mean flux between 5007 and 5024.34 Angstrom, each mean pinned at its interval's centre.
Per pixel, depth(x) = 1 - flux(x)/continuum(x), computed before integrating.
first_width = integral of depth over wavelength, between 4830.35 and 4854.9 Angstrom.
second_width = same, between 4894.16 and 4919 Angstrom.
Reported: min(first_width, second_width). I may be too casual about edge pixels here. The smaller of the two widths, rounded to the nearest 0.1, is 1.4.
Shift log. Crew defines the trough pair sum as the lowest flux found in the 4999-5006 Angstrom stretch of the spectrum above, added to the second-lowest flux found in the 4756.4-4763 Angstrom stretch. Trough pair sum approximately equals 5.7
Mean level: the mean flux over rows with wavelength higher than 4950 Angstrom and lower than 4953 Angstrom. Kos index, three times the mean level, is 8.9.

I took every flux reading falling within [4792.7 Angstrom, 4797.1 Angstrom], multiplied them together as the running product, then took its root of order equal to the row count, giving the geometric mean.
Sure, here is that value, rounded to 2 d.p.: 3.27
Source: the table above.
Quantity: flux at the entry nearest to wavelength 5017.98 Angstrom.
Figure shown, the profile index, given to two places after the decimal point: 3.08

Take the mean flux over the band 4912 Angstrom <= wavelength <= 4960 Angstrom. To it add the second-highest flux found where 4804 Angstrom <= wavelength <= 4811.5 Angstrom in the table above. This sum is 6.3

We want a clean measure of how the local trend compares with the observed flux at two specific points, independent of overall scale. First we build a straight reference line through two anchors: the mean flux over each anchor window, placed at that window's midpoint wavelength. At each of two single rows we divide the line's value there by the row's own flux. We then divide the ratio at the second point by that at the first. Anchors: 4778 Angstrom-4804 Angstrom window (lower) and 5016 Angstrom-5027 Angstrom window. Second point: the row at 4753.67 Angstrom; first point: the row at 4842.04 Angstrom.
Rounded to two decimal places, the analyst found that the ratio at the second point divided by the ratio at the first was 1.05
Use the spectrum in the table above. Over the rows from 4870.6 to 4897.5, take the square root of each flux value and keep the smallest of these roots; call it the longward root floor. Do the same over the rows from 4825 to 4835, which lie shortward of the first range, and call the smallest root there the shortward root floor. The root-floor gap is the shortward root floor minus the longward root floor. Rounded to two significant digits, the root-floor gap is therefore 0.13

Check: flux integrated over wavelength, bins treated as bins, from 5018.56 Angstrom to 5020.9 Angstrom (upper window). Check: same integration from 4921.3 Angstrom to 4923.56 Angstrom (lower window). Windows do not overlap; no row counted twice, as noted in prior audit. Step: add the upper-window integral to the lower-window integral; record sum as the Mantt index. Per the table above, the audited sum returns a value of 13.3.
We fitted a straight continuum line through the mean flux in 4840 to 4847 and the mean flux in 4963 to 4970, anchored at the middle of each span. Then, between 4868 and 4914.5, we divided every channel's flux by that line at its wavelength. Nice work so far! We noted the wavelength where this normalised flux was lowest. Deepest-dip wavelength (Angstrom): 4868.88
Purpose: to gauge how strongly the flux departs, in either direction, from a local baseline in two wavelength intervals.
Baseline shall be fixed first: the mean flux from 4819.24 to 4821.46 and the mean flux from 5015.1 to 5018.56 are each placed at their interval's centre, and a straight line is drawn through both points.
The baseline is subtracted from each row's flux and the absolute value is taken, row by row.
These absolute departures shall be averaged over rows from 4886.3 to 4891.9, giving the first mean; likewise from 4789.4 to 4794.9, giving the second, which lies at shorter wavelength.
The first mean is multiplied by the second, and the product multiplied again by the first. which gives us 0.012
